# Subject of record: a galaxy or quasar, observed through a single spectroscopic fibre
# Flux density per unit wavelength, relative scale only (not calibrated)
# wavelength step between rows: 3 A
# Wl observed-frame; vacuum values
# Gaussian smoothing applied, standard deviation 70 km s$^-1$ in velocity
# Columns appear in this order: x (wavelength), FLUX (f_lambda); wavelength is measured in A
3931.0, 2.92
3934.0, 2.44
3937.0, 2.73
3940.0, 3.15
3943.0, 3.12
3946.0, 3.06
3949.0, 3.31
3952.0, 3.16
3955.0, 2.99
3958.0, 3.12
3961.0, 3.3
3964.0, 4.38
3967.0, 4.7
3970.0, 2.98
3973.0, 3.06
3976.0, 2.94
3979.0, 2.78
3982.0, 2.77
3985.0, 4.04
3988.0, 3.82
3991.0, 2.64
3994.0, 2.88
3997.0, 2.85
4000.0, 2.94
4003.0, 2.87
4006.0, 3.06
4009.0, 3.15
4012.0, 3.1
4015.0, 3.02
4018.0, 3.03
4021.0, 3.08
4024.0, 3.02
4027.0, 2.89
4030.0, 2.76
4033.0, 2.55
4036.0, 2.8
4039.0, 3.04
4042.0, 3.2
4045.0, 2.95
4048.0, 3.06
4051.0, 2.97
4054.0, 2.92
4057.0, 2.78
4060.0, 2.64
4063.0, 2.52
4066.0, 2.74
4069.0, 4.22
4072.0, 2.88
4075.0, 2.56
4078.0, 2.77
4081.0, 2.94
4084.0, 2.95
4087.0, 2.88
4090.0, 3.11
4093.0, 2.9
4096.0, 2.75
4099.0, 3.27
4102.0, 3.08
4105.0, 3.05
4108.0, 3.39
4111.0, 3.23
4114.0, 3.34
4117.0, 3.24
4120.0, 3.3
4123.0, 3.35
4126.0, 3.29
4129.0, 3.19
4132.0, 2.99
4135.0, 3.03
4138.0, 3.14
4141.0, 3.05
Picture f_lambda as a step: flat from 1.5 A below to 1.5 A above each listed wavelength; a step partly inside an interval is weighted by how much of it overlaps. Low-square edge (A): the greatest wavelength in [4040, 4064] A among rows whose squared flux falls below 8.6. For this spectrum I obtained 4063.0 A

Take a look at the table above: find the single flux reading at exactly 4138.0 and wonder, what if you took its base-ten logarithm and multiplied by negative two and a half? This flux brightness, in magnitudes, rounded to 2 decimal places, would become -1.24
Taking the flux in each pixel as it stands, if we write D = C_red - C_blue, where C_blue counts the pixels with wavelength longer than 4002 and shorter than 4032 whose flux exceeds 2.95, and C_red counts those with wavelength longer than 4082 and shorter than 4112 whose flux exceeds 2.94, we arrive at 0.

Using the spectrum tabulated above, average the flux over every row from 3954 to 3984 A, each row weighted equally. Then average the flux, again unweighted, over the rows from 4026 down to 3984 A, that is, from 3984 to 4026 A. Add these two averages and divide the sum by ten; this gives 0.641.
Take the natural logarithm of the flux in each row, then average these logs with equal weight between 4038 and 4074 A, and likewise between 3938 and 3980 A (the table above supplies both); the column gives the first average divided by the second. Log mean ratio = 0.92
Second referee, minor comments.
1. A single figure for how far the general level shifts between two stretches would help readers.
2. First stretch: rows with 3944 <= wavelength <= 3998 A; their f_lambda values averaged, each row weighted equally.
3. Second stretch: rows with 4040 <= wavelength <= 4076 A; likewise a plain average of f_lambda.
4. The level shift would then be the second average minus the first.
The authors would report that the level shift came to -0.31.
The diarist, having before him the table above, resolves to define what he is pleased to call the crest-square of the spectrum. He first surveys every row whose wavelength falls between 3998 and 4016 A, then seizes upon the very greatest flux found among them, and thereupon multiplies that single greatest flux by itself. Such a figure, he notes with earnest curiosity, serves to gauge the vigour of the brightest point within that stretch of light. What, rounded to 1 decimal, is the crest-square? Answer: 9.9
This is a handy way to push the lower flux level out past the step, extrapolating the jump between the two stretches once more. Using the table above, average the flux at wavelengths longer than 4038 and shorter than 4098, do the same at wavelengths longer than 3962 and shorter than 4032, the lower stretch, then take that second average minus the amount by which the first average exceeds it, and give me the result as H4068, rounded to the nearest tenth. 3.4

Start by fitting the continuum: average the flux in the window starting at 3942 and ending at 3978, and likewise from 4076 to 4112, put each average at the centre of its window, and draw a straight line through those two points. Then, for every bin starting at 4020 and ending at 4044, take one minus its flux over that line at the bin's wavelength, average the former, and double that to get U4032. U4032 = 0.16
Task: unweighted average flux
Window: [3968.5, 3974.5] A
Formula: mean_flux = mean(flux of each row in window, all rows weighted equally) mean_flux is 3.02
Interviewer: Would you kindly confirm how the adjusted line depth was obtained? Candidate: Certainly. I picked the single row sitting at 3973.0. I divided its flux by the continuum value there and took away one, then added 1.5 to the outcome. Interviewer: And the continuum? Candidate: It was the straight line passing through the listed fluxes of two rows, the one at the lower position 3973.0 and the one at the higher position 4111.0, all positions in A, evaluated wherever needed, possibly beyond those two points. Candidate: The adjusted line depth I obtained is 1.500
